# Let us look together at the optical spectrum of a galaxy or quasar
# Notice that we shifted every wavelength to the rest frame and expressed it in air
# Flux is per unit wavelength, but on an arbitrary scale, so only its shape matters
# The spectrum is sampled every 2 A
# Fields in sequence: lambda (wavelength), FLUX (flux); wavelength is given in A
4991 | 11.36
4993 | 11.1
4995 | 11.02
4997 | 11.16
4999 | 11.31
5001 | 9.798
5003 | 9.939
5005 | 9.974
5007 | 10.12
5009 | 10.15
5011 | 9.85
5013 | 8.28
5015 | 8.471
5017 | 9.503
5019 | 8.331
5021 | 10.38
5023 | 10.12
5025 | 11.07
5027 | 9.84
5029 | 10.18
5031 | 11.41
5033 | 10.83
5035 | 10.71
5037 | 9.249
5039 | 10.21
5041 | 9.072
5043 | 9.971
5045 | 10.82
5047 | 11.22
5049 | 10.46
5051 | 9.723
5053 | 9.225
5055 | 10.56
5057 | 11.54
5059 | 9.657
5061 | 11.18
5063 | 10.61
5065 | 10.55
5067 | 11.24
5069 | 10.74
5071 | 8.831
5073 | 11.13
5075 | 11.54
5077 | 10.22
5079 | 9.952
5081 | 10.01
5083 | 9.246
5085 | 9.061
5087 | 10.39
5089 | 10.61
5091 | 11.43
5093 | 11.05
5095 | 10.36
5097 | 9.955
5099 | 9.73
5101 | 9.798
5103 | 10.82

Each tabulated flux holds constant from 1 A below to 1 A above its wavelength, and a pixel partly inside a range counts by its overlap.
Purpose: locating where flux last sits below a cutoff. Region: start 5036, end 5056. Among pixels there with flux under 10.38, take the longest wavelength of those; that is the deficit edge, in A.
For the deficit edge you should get 5053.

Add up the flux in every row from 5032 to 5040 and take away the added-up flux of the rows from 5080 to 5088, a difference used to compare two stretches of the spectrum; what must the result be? 2.3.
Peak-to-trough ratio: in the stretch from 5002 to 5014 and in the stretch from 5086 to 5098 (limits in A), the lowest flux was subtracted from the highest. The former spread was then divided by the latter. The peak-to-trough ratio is 1.27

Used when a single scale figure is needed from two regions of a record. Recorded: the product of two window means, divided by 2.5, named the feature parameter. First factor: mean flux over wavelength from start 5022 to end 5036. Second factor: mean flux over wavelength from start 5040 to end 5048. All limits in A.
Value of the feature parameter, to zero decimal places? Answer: 44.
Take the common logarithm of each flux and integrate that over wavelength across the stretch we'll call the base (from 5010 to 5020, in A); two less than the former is 7.5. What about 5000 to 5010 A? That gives 8.0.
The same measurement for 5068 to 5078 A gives 8.2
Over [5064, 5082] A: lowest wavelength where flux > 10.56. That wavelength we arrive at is 5067 A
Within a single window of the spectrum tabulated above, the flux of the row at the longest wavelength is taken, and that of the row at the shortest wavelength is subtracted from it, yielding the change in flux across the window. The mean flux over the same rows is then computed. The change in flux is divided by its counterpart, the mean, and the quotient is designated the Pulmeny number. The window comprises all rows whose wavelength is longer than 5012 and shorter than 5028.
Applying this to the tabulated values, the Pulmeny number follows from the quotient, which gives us 0.16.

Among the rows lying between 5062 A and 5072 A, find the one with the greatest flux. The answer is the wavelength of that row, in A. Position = 5067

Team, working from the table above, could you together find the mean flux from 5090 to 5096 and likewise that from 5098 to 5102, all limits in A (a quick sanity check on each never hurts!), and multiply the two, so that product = 107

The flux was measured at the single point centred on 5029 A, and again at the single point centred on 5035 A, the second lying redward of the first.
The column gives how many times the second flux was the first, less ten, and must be -8.95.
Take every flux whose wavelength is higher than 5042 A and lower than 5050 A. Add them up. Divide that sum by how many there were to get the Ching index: 10.6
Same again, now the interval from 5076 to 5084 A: 9.9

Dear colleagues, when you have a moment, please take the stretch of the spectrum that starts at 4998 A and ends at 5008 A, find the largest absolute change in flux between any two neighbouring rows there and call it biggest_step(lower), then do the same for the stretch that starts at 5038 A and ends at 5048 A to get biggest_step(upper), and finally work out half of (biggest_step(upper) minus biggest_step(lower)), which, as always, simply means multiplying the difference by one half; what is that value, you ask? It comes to -0.2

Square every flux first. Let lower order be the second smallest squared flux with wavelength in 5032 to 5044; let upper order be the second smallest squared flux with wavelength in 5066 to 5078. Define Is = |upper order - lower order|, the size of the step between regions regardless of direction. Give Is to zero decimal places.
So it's 19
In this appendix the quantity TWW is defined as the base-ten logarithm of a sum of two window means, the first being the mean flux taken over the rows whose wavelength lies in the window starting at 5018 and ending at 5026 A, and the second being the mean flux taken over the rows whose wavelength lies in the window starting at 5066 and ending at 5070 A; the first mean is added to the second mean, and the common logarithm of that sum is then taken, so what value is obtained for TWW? 1.32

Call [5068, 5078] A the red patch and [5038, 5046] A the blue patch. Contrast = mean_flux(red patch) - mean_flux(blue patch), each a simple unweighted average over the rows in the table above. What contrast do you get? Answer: 0.5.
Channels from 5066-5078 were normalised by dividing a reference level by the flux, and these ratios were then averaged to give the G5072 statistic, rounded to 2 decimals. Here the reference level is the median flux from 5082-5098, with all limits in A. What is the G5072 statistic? 0.99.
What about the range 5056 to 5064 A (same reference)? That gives 0.97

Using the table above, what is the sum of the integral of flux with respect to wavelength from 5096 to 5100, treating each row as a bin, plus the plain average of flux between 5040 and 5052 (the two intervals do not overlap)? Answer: 50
